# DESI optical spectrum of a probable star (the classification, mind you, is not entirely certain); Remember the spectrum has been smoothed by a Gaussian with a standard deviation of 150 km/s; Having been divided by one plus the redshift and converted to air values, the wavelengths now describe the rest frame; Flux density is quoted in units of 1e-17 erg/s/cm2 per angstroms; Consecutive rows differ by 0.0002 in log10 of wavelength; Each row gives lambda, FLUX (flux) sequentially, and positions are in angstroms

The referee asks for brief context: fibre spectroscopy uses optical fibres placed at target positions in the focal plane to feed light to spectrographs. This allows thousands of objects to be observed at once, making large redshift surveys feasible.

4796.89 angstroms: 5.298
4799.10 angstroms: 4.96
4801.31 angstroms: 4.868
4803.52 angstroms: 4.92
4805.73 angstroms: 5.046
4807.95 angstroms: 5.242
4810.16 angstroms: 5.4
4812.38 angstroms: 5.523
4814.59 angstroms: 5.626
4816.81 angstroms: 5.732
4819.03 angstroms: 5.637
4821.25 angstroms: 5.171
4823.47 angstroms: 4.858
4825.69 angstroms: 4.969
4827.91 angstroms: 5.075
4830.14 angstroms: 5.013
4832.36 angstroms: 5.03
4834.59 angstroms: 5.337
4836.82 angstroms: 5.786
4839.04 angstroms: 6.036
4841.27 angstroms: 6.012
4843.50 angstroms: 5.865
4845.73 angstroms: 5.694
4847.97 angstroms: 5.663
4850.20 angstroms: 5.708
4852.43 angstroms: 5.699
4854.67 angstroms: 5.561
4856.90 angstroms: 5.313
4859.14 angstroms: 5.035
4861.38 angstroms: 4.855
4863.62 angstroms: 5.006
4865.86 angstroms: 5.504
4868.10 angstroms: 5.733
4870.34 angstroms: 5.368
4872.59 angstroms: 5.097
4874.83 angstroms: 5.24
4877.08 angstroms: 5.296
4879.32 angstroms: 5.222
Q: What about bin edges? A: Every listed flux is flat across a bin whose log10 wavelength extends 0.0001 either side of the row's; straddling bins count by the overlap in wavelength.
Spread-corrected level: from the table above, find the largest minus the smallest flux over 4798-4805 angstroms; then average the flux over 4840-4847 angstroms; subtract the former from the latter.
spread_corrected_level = 5.76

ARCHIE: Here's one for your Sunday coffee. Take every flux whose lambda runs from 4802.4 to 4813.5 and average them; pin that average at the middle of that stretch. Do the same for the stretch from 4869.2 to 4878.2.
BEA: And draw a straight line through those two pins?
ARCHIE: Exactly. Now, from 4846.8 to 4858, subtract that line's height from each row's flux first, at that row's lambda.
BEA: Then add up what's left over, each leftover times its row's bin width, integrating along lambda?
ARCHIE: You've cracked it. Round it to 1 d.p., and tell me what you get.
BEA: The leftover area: 3.9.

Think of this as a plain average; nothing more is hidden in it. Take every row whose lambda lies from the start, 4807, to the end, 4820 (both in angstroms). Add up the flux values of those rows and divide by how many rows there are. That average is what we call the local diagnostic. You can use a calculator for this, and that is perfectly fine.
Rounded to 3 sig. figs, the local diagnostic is 5.53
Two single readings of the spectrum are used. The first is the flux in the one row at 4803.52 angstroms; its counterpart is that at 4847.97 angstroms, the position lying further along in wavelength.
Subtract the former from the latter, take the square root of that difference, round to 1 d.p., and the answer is 0.9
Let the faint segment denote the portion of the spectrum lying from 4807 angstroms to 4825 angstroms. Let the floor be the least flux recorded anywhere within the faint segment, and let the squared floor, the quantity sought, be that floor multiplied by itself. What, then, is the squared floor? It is 23.6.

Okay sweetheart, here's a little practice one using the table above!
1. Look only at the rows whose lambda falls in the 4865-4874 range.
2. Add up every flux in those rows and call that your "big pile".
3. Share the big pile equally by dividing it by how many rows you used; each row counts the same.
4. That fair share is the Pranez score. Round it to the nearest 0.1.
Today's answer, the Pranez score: 5.4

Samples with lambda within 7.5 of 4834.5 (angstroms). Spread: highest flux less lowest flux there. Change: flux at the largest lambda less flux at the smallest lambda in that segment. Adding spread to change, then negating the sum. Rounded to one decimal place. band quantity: -2.0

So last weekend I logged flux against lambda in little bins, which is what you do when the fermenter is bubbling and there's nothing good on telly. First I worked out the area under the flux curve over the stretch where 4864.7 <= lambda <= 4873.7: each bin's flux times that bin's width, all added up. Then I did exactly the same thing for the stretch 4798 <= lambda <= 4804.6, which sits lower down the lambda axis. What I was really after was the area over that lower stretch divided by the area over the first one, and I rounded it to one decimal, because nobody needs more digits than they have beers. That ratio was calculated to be 0.7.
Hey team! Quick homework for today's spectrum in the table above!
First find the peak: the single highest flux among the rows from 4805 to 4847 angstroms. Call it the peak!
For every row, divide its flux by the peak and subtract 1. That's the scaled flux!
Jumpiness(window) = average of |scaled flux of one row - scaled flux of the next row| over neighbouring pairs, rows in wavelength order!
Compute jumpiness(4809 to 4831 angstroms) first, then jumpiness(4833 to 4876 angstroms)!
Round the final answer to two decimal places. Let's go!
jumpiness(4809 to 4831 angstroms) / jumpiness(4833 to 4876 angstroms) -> 0.82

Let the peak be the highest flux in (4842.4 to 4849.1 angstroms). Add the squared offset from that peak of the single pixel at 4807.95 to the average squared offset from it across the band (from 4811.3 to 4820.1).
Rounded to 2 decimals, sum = 0.45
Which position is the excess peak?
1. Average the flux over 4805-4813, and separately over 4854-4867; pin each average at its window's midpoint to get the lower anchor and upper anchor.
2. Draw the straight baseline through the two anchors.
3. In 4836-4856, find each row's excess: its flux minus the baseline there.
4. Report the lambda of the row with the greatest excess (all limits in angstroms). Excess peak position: 4839.04 angstroms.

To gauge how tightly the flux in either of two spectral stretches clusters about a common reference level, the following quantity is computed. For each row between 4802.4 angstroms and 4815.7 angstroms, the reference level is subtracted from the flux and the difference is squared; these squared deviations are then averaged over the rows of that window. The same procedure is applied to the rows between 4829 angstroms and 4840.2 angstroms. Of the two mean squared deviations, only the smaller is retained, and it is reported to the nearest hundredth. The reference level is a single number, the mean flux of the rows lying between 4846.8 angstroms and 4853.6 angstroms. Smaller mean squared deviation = 0.22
